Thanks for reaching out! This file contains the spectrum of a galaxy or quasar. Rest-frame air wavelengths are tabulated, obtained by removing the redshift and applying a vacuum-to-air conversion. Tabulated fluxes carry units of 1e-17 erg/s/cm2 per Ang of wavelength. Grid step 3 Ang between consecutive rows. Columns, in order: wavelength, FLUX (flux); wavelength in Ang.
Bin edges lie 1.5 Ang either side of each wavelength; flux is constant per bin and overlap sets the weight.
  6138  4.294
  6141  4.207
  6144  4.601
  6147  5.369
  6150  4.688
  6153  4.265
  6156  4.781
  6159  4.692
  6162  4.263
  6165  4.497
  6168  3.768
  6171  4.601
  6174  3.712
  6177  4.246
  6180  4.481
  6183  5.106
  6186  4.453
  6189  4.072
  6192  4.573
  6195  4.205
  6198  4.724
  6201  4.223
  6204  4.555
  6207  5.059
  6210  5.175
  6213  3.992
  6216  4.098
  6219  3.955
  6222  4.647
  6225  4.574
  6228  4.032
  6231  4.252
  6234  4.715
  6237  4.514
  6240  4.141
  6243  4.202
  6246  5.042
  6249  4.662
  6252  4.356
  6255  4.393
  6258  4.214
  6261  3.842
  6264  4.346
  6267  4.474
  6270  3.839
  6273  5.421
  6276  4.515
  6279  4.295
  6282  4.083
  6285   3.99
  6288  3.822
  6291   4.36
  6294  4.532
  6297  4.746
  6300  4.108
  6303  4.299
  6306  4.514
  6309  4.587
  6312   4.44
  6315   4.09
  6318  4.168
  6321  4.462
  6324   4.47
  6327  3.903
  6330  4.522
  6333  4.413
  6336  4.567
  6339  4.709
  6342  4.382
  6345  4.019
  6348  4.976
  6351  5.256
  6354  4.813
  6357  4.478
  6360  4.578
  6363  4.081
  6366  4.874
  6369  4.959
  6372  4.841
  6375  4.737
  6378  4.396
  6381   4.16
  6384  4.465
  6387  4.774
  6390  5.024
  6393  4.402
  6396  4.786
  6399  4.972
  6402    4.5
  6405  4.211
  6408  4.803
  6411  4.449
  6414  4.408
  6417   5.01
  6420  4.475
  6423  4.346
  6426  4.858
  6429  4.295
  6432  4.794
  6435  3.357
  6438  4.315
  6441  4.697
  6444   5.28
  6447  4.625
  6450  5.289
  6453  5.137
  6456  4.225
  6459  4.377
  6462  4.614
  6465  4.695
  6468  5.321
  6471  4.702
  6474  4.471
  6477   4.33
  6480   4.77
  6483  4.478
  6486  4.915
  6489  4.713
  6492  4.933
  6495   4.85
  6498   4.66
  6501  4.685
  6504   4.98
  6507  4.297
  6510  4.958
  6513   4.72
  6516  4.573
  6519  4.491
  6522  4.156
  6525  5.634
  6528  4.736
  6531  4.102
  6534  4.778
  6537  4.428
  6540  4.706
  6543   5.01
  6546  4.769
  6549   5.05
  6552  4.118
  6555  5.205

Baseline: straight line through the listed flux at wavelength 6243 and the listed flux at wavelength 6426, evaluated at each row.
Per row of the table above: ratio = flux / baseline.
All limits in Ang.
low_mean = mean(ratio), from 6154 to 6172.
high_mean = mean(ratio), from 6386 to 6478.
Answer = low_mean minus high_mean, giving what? 0.18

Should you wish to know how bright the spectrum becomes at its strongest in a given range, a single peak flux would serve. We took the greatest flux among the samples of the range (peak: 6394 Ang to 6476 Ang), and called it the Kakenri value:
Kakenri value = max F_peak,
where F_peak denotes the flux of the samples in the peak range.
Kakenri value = 5.321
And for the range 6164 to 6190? 5.106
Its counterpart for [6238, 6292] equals 5.421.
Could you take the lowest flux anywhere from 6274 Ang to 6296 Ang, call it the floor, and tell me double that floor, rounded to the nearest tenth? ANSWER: 7.6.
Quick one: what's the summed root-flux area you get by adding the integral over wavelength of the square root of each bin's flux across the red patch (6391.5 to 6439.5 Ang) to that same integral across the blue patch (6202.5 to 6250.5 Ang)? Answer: 203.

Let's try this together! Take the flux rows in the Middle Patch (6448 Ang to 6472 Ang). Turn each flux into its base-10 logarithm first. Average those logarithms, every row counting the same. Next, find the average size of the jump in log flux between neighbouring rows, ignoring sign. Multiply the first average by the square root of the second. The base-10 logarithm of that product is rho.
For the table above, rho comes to -0.89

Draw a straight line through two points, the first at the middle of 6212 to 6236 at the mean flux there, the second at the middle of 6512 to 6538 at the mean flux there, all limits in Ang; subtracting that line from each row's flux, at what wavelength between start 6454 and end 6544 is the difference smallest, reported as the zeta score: 6531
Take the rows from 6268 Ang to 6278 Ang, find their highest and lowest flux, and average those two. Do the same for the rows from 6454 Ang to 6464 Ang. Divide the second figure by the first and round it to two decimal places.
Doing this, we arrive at 0.95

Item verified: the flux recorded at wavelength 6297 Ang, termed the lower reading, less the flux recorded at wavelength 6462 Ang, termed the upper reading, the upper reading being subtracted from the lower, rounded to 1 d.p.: 0.1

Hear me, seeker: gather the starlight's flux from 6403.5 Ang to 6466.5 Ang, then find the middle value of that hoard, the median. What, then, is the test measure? 4.61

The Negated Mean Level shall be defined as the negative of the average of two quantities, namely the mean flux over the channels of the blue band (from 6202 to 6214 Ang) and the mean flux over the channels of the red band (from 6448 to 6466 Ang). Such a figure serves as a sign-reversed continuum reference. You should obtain -4.71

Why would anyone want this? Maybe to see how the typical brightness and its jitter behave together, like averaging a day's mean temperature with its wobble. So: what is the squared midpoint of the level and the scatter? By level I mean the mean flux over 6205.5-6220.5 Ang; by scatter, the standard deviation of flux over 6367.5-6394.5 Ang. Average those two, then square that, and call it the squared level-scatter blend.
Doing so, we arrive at 5.6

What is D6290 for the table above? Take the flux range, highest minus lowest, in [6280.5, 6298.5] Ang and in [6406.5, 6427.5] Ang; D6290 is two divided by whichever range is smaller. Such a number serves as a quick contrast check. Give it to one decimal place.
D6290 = 3.0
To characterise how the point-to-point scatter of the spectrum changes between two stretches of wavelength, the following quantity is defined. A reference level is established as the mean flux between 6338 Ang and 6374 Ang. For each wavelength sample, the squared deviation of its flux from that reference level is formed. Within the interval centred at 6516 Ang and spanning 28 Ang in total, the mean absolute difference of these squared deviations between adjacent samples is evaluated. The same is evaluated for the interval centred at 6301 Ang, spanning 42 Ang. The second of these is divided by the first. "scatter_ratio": 0.69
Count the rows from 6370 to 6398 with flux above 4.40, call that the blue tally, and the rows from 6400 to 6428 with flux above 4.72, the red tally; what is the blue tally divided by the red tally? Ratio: 2.3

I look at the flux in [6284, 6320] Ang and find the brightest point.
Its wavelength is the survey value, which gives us 6297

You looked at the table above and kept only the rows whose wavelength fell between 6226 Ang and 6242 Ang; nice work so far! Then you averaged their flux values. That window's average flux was 4.33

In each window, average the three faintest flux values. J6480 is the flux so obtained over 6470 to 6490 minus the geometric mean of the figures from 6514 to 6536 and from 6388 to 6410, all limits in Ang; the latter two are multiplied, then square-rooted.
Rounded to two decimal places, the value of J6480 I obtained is 0.12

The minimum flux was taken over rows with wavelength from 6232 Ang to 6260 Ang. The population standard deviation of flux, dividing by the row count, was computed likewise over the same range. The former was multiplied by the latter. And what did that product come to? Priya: 1.15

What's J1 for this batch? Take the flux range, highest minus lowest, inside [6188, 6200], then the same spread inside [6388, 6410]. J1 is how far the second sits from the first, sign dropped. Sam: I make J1 0.2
